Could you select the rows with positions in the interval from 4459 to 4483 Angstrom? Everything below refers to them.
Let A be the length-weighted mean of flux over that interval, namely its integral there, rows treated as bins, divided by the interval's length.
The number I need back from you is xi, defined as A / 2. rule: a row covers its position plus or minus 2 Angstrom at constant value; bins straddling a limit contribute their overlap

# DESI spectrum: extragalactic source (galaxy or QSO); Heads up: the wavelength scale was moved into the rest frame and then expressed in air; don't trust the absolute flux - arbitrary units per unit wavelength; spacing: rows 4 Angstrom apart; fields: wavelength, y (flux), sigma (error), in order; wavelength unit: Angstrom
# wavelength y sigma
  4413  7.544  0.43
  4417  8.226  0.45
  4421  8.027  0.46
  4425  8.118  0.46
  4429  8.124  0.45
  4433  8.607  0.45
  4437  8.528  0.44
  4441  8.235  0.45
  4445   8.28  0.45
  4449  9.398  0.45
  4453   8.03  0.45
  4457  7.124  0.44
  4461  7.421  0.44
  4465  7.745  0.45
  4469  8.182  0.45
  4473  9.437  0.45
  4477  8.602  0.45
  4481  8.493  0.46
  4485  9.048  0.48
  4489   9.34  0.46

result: 4.16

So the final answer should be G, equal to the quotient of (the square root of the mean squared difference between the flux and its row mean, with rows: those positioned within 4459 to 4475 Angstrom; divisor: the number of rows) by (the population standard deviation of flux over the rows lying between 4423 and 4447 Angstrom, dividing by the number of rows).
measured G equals 4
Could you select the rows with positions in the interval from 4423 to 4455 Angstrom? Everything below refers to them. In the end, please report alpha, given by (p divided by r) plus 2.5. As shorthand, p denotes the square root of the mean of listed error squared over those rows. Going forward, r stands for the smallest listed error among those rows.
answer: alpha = 3.52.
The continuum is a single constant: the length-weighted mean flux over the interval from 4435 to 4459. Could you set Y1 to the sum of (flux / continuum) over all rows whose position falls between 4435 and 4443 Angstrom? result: 2.03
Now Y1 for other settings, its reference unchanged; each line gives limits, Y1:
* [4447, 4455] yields 2.11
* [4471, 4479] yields 2.18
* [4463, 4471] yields 1.93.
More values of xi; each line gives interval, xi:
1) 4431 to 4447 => 4.21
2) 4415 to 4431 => 4.06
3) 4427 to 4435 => 4.18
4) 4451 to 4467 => 3.79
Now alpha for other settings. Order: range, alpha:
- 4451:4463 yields 3.51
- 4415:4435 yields 3.51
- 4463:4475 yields 3.50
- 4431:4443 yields 3.52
